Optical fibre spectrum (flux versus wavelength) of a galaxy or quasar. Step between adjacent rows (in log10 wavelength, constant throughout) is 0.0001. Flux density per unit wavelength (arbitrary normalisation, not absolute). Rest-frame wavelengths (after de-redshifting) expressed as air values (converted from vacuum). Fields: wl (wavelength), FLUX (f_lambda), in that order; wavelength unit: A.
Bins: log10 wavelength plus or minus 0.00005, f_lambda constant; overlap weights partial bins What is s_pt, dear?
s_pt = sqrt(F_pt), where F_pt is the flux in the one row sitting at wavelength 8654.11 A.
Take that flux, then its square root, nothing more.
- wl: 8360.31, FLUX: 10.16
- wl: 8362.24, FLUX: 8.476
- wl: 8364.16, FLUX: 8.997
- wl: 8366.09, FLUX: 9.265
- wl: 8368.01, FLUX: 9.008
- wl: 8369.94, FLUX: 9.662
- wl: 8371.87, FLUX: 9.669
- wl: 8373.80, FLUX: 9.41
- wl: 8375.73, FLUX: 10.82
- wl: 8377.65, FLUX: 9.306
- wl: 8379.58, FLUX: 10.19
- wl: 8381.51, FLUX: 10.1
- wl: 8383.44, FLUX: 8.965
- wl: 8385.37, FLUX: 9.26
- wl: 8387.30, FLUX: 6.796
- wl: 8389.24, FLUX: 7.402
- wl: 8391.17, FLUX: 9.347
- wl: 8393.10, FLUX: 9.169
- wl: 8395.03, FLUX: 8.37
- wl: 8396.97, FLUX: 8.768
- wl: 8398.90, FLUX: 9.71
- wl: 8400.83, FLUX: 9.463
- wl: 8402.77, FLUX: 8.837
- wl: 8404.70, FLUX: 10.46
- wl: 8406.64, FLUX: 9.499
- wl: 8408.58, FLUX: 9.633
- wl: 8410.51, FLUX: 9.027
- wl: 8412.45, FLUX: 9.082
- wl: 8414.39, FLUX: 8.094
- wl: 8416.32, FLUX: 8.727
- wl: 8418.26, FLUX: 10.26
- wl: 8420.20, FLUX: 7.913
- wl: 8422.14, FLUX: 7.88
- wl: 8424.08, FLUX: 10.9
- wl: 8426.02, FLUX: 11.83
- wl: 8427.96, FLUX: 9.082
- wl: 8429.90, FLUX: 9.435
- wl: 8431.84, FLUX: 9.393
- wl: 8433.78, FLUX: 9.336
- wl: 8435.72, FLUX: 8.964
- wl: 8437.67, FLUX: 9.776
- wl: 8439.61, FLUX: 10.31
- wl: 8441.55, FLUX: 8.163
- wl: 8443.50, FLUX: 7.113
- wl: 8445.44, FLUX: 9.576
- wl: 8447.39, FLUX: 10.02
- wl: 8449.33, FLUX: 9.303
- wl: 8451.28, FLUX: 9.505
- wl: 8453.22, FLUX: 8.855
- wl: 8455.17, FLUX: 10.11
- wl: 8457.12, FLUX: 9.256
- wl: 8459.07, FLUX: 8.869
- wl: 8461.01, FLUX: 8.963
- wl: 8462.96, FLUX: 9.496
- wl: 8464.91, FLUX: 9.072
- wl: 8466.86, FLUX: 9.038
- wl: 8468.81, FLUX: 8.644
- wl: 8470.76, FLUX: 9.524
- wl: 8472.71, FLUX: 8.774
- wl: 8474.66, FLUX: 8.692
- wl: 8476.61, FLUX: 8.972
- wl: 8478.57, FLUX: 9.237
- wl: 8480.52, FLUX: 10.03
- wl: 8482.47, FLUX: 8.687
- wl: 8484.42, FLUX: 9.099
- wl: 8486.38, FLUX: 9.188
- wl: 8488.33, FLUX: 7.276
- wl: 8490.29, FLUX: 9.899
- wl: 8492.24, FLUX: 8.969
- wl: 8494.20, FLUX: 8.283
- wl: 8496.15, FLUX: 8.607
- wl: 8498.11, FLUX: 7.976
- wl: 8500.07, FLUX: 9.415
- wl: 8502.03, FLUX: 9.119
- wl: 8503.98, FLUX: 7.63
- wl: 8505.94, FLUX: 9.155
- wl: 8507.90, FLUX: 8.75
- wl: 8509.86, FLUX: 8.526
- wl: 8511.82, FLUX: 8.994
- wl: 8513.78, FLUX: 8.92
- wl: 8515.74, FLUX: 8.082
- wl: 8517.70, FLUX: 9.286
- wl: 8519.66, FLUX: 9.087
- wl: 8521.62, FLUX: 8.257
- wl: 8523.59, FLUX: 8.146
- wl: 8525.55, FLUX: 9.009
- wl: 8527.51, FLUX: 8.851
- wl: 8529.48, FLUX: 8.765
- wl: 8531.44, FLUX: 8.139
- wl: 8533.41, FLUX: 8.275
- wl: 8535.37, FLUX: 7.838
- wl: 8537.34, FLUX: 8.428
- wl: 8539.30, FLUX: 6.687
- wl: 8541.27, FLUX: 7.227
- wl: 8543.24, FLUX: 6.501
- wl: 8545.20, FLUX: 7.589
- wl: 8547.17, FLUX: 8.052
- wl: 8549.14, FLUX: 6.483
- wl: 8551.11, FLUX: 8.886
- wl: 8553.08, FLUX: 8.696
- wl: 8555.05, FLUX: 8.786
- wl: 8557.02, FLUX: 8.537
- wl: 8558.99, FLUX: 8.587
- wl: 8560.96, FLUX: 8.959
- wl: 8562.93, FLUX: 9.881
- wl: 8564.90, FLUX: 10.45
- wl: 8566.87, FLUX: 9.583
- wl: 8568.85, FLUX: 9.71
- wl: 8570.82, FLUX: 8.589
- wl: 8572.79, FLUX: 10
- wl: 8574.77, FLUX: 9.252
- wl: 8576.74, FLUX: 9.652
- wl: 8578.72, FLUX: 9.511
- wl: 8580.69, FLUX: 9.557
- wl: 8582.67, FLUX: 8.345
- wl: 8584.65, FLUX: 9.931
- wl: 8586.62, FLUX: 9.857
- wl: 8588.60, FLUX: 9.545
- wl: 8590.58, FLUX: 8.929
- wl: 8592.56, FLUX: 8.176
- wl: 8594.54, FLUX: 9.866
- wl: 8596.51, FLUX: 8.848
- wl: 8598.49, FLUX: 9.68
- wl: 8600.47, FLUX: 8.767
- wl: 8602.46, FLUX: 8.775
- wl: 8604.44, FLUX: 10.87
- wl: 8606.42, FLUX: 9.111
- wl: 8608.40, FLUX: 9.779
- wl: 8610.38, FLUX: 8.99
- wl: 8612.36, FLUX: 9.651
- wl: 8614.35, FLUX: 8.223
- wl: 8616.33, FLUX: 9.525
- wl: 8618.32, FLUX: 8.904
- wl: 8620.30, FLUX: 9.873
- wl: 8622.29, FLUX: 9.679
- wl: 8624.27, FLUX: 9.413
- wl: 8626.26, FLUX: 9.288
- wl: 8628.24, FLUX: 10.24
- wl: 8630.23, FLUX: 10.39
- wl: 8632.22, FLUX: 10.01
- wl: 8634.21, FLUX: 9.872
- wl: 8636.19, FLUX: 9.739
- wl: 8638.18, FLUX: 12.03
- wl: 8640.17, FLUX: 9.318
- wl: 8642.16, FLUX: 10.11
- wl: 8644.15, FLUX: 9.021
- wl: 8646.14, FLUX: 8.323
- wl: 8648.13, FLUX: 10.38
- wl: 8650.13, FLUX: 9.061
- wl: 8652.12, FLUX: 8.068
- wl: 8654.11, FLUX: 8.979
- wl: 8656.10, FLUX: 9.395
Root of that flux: 3.00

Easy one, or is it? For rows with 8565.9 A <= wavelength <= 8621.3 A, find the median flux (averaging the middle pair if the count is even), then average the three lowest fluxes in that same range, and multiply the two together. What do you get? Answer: 78.6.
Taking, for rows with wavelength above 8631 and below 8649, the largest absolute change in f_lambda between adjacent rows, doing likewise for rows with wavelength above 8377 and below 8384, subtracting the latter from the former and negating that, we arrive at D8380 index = -1.6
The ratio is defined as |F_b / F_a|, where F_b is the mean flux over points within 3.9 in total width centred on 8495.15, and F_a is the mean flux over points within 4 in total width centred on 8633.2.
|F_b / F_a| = 0.850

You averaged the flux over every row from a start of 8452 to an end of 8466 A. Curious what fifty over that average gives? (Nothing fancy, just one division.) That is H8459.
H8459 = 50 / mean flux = 5.4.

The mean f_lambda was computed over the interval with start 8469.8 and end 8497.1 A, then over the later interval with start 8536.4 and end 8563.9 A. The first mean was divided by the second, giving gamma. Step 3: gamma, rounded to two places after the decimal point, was 1.11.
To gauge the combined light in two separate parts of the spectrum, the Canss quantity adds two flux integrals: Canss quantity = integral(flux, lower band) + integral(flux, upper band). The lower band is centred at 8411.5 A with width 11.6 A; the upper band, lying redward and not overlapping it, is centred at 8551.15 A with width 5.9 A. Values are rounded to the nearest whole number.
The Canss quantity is 152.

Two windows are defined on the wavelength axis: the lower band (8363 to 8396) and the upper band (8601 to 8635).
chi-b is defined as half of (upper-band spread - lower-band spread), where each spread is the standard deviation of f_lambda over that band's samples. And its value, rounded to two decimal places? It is -0.15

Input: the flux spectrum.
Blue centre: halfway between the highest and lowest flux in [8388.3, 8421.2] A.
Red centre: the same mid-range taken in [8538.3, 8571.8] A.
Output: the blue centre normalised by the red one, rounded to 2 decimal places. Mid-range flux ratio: 1.05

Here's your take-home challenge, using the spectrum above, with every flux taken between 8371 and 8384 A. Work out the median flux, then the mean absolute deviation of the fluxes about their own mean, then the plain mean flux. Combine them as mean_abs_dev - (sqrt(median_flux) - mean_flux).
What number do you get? 7.2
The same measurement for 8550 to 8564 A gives 6.2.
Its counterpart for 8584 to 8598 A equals 6.8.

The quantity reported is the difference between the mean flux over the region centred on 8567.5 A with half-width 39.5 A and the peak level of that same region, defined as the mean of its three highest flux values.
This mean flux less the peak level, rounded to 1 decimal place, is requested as -1.6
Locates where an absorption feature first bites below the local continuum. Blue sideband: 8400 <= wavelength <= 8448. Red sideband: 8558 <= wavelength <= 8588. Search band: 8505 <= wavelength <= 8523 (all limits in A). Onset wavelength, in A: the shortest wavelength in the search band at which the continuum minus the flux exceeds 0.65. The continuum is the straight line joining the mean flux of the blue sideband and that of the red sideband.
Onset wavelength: 8509.86 A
